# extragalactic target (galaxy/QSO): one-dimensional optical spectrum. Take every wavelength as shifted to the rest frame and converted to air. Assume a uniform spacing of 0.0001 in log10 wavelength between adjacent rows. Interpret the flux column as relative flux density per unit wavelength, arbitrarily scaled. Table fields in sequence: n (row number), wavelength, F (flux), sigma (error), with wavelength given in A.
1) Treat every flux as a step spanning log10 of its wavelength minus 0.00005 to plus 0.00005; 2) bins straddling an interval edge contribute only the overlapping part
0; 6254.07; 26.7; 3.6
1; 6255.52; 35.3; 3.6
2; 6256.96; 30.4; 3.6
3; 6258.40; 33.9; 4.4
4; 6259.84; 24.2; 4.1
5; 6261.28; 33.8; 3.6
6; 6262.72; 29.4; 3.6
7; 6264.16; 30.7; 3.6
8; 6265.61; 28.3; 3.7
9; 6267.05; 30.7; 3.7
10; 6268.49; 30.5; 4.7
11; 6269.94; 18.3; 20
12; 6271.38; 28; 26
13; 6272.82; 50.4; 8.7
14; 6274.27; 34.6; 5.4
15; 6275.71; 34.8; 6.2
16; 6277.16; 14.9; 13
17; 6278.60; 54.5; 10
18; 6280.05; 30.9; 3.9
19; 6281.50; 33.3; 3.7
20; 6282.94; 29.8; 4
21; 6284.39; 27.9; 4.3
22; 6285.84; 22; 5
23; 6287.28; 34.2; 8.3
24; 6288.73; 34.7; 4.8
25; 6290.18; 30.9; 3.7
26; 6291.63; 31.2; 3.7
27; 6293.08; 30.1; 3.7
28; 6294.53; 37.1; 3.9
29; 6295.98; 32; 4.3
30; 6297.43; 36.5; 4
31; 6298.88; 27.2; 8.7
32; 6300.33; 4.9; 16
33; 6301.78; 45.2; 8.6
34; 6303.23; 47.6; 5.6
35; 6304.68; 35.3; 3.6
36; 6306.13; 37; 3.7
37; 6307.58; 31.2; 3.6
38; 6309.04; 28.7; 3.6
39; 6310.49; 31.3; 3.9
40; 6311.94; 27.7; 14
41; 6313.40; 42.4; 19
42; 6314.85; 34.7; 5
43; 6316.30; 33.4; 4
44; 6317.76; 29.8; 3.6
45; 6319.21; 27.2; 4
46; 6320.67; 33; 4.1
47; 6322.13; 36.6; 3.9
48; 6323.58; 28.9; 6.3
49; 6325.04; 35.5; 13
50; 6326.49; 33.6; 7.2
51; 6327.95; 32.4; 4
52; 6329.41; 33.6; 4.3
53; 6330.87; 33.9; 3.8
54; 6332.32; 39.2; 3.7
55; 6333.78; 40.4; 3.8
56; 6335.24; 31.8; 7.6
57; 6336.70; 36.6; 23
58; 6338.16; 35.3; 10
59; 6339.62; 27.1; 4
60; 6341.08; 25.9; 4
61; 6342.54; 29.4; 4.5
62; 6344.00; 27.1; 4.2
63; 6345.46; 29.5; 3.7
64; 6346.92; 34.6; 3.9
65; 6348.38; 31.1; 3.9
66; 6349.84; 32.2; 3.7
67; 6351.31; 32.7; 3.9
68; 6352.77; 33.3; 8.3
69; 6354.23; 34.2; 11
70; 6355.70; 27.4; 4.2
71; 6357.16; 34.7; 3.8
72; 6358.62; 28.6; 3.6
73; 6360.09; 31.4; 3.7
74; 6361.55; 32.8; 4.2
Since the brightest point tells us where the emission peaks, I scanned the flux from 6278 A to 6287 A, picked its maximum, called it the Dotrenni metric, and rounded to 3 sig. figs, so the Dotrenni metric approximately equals 54.5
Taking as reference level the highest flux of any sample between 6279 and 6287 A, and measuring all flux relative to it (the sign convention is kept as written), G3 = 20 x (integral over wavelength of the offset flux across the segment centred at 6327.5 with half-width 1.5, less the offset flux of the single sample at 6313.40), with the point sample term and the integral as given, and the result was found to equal -199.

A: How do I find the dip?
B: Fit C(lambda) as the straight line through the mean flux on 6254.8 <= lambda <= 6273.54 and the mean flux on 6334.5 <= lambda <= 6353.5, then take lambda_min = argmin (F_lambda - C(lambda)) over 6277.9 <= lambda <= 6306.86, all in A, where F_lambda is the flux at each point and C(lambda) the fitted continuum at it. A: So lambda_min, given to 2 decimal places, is 6300.33 A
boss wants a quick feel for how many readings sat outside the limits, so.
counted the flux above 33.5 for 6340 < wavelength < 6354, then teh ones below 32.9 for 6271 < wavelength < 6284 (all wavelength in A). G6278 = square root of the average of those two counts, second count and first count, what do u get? 1.58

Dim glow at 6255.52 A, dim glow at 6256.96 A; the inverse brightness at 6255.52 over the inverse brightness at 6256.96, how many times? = 0.86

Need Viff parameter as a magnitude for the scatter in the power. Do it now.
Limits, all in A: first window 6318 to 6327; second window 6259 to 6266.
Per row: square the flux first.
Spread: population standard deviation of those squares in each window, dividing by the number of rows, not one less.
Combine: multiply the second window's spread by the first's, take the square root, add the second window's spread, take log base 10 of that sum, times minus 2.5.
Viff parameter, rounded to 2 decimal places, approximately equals -6.45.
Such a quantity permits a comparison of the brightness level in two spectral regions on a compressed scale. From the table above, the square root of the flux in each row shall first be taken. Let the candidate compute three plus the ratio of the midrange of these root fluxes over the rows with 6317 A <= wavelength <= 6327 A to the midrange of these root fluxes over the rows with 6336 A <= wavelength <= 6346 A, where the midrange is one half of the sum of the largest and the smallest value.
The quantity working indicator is 4.01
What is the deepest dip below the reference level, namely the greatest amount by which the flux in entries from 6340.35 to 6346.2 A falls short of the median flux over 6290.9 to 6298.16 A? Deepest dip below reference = 6.1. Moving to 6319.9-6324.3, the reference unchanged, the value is 3.1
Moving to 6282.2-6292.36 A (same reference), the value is 10.0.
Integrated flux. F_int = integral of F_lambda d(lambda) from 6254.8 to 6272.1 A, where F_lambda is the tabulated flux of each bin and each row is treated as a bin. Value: 510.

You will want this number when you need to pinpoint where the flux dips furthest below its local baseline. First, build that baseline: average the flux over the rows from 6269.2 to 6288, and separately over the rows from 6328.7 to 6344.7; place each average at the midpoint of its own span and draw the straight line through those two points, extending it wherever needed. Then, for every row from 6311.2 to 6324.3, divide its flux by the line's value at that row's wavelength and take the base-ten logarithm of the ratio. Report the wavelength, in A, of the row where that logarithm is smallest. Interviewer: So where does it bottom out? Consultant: 6319.21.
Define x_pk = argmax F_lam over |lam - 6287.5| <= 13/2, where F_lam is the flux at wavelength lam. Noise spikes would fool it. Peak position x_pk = 6288.73 A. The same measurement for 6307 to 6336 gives 6313.40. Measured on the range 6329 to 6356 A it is 6333.78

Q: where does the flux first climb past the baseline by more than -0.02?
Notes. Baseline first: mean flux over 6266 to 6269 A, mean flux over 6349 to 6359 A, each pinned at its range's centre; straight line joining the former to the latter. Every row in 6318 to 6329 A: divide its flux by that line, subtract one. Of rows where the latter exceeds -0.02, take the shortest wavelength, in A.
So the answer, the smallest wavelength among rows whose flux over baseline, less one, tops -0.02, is 6320.67 A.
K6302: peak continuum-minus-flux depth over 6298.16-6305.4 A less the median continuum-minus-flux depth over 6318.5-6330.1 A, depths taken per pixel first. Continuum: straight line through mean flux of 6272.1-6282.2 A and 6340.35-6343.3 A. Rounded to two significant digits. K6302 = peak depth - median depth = 32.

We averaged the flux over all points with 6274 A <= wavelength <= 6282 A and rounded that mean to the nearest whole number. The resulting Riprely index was 34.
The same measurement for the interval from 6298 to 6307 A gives 33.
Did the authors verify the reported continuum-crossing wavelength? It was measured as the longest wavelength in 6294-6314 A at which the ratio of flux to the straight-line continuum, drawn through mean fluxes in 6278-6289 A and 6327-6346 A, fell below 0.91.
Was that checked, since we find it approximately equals 6311.94 A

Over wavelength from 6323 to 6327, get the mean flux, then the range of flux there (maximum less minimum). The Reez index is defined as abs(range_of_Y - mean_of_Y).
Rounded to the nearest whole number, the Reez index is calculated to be 26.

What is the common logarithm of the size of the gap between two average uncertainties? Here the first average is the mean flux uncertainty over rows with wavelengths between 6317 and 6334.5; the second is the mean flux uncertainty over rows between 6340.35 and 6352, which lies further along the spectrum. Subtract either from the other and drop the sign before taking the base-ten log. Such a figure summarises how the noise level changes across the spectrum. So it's 0.1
